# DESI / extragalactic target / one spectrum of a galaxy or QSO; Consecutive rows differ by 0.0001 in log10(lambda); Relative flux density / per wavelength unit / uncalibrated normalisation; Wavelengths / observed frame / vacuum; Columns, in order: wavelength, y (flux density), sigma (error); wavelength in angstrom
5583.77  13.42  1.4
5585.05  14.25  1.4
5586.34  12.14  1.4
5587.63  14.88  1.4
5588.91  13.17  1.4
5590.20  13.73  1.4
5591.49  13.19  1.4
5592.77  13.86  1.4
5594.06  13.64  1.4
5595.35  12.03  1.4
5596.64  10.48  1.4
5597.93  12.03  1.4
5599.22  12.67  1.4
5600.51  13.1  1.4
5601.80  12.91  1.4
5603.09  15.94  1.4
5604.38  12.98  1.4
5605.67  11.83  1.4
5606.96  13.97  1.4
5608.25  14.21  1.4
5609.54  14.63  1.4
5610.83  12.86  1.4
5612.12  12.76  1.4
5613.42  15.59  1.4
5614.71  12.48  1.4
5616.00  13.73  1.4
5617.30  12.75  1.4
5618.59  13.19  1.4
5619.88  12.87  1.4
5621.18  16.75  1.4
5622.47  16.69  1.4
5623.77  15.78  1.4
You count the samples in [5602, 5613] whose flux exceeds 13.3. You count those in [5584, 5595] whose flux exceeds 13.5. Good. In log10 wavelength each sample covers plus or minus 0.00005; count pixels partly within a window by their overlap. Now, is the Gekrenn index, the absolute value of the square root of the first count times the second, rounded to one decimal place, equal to 4.5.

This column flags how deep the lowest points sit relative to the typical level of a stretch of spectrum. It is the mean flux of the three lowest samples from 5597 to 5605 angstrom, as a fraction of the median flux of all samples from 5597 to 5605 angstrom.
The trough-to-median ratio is 0.968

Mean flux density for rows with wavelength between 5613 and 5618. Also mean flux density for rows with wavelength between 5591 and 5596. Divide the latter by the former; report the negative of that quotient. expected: -0.97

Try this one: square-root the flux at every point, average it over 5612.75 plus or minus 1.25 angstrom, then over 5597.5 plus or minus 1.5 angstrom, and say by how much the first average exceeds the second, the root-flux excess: 0.4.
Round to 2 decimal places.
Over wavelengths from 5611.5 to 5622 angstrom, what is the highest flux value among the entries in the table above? 16.75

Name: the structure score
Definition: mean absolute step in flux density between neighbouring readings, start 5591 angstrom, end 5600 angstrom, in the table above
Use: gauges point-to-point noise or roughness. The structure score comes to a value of 1.04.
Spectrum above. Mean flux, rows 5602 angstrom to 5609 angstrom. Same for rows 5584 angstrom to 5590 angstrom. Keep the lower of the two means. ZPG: 13.6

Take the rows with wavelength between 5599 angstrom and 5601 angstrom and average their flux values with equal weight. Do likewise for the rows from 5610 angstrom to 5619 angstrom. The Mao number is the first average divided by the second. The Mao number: 0.97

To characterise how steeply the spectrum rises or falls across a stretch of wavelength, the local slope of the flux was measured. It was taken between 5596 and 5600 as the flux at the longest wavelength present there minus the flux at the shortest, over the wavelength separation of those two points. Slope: 0.8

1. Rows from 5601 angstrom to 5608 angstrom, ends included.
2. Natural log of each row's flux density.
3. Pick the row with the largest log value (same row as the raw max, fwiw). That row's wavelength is 5603.09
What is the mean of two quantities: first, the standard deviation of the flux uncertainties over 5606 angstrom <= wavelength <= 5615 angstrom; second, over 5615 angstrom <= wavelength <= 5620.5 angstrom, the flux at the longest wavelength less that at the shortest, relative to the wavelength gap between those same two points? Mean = -0.11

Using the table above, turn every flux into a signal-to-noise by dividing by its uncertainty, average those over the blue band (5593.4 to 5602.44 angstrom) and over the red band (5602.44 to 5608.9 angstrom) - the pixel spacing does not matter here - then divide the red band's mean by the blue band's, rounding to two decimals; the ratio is 1.11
